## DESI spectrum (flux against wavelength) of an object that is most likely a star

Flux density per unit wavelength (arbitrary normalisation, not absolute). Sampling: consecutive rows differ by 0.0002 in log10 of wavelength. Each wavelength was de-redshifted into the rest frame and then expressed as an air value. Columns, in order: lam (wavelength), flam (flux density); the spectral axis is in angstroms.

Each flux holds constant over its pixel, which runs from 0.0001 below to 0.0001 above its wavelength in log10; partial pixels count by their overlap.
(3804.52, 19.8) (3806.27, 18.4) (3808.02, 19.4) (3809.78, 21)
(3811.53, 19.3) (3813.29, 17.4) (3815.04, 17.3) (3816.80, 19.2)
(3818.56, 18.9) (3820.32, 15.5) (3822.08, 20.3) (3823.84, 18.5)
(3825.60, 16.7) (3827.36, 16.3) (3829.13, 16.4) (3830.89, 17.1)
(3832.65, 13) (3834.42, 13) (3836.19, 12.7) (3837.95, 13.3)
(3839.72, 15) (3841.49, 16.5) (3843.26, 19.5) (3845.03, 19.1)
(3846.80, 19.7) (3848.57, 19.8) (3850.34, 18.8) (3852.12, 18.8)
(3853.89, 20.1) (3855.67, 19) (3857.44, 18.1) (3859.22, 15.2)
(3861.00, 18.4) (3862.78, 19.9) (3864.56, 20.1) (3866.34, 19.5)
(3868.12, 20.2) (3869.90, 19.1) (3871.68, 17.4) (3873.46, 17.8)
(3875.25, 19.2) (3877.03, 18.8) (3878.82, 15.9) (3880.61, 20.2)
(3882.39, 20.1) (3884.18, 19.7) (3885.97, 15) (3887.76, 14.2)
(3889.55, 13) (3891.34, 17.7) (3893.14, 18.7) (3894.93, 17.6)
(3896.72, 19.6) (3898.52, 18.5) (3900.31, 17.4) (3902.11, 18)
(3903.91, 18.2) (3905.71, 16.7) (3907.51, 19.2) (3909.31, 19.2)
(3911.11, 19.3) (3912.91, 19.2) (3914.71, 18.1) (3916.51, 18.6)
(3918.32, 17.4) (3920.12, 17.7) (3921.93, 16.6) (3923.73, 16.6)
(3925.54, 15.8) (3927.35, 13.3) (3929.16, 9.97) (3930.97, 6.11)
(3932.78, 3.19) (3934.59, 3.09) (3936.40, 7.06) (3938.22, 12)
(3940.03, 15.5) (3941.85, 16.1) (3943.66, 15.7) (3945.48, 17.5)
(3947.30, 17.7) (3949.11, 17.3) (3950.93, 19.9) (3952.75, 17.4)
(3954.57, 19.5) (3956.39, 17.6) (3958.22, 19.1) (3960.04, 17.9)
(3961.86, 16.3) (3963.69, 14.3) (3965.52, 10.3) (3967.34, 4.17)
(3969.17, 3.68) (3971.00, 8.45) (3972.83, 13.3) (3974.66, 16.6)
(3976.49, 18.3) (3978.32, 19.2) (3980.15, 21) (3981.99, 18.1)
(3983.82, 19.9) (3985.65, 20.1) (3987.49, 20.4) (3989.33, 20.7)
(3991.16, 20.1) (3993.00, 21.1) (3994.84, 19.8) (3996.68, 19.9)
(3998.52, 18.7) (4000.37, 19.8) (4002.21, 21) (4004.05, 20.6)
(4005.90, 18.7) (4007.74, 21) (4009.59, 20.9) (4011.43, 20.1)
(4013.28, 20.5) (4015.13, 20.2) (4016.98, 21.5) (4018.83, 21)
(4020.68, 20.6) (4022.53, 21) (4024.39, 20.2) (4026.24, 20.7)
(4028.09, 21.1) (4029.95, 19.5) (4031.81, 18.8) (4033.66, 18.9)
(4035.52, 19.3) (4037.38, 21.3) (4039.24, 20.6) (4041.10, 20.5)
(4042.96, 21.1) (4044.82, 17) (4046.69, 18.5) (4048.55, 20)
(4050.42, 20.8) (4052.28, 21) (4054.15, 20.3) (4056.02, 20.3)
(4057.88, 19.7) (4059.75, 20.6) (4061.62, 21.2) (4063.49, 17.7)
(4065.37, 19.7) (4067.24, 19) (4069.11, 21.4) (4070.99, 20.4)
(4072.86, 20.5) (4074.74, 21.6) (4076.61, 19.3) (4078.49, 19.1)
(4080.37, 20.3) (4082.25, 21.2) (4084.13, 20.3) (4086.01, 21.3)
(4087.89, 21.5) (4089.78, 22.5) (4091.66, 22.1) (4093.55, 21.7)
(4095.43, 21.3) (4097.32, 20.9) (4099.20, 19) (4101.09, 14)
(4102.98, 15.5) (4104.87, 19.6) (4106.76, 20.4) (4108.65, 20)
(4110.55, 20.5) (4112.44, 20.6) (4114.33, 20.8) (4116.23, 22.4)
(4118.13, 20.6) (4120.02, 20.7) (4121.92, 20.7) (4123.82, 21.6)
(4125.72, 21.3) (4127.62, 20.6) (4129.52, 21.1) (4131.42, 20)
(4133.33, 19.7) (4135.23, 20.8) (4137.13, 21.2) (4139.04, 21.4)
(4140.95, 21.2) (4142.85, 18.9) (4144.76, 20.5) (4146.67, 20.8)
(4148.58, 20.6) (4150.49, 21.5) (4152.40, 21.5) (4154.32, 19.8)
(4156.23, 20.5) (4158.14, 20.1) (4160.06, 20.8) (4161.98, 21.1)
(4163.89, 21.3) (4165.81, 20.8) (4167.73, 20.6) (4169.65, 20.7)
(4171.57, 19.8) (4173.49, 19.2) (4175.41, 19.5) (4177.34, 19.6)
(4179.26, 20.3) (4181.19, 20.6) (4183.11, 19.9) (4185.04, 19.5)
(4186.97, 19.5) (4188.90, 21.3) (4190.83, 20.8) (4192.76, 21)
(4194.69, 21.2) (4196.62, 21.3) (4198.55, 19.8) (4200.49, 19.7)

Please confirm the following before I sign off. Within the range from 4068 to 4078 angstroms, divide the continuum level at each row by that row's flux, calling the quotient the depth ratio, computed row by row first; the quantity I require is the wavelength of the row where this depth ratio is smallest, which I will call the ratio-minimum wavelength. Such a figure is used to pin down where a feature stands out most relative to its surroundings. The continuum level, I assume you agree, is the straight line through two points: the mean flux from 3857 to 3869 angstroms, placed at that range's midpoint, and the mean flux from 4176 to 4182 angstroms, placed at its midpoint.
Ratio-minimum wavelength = 4074.74 angstroms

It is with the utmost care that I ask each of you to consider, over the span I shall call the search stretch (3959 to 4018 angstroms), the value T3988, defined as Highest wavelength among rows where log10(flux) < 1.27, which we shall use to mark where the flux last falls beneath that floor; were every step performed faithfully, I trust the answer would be 3981.99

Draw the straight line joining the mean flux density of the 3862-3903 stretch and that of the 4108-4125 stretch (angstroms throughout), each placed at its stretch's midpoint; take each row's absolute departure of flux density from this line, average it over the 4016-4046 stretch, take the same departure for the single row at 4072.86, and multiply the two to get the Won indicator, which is 0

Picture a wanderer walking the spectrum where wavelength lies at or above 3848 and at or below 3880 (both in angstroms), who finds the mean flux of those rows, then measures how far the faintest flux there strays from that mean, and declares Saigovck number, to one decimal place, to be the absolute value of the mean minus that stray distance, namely 15.2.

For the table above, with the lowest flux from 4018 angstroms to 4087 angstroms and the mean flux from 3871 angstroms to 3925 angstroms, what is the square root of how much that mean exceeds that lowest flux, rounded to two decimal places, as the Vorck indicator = 0.92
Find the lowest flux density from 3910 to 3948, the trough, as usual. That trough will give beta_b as 3.09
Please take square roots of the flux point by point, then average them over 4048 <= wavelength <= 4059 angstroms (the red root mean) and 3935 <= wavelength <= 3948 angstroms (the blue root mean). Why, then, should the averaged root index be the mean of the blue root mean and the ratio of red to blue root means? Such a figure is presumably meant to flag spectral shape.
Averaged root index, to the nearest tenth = 2.5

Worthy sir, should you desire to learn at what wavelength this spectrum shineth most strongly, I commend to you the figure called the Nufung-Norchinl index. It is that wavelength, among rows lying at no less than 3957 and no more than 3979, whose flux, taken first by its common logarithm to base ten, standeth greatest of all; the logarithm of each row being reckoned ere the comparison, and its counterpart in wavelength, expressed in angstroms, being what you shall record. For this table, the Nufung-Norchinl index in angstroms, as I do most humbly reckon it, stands 3978.32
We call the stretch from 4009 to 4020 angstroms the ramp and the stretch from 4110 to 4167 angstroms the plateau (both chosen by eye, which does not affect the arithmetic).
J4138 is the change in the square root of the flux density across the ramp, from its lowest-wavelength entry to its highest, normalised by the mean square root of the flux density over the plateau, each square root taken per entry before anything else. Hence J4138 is 0.002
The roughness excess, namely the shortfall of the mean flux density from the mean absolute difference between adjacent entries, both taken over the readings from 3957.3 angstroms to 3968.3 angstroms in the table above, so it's -11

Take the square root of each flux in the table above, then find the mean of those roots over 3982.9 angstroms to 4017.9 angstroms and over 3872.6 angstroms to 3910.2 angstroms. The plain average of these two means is 4.36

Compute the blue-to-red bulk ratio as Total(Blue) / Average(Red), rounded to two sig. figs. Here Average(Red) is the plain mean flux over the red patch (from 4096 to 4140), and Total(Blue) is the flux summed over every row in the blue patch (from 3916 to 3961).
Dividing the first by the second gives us 18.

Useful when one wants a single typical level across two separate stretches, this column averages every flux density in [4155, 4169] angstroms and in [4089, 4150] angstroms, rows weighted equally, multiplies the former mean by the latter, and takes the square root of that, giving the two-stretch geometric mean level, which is 20.6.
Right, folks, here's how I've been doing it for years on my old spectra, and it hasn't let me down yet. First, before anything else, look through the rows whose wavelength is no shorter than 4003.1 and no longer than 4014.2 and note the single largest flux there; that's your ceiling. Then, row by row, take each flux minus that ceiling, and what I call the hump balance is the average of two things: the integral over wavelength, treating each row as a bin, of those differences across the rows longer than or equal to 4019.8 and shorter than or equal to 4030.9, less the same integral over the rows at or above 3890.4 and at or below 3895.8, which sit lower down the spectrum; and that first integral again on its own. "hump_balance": 3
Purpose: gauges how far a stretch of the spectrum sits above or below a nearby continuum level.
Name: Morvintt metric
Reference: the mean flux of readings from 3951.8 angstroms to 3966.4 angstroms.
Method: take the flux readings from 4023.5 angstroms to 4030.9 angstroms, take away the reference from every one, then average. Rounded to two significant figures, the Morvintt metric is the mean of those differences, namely 3.8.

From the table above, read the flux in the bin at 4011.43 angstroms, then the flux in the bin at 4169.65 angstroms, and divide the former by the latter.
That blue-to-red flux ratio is 0.97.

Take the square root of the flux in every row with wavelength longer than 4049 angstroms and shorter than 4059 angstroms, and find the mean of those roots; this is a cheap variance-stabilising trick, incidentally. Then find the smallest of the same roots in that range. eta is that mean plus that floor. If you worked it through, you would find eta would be 8.96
